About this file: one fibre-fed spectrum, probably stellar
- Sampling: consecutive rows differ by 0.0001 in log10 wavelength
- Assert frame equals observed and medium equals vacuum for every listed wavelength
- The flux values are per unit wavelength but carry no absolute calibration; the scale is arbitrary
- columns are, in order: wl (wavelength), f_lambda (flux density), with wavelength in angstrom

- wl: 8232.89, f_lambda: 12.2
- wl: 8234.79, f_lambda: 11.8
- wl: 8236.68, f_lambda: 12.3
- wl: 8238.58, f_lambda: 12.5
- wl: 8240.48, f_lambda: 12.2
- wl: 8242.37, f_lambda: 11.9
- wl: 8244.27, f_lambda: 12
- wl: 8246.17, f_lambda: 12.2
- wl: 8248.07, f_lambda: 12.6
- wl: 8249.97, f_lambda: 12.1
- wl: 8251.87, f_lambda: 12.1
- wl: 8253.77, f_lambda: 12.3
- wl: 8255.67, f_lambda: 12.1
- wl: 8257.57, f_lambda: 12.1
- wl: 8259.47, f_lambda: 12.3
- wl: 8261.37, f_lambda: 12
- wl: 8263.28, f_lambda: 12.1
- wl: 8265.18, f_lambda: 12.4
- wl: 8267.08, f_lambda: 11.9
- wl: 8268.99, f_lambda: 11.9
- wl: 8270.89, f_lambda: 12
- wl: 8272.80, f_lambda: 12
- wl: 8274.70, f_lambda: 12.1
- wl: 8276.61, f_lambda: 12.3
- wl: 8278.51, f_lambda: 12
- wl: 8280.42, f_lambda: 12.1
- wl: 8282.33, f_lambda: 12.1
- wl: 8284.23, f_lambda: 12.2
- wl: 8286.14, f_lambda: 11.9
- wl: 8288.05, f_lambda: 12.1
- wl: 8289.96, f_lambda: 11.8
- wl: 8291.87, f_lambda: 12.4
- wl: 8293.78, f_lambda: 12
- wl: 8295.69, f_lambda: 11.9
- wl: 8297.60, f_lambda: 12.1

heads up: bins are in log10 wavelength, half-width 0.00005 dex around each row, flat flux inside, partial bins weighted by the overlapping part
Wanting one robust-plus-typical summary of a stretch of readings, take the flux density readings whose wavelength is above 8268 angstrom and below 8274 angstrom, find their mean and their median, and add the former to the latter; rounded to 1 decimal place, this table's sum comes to 24.0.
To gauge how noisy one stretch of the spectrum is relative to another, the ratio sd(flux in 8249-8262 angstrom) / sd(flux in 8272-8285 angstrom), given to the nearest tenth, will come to 1.1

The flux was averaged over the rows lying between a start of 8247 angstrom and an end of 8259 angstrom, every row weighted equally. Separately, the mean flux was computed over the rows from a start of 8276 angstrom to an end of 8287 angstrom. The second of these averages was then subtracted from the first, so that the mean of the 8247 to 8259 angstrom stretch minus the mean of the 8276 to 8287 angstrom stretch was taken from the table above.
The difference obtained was 0.12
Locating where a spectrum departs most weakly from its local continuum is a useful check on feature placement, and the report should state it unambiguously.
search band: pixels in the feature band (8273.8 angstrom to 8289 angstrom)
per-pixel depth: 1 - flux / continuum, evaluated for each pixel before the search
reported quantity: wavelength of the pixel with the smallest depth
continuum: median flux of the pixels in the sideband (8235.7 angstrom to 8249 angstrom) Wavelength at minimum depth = 8276.61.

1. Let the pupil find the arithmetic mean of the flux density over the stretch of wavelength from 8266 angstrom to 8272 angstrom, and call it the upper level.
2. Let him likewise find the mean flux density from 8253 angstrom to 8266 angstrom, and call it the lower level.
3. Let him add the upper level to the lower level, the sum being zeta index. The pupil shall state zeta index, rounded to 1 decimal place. 24.1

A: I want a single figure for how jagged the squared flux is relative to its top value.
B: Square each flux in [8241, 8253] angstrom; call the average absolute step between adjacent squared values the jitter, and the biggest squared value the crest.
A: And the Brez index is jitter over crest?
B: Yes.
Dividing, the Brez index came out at 0.037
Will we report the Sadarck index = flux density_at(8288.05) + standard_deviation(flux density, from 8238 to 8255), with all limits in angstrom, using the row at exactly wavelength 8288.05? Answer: 12.3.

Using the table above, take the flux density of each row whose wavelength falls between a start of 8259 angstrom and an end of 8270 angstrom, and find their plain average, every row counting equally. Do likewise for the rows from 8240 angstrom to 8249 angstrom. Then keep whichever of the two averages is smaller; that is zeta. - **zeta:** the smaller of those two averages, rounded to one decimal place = 12.1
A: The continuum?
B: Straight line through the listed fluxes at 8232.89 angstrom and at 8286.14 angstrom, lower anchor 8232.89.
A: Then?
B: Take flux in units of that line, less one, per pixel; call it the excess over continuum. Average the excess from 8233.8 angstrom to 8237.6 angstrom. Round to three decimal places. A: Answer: -0.011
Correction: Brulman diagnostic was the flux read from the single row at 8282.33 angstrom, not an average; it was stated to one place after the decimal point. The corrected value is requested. 12.1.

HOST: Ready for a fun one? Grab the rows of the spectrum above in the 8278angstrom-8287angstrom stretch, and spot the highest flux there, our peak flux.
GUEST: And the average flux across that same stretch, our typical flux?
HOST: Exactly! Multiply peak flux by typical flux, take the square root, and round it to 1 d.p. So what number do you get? 12.1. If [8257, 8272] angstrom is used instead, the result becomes 12.2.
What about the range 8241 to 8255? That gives 12.4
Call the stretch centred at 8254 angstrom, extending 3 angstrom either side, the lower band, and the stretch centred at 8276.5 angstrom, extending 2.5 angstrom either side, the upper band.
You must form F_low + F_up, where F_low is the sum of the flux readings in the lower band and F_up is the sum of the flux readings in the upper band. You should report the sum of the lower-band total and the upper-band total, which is 72.9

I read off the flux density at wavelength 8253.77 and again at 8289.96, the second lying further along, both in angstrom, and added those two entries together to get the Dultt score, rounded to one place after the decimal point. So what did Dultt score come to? 24.1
